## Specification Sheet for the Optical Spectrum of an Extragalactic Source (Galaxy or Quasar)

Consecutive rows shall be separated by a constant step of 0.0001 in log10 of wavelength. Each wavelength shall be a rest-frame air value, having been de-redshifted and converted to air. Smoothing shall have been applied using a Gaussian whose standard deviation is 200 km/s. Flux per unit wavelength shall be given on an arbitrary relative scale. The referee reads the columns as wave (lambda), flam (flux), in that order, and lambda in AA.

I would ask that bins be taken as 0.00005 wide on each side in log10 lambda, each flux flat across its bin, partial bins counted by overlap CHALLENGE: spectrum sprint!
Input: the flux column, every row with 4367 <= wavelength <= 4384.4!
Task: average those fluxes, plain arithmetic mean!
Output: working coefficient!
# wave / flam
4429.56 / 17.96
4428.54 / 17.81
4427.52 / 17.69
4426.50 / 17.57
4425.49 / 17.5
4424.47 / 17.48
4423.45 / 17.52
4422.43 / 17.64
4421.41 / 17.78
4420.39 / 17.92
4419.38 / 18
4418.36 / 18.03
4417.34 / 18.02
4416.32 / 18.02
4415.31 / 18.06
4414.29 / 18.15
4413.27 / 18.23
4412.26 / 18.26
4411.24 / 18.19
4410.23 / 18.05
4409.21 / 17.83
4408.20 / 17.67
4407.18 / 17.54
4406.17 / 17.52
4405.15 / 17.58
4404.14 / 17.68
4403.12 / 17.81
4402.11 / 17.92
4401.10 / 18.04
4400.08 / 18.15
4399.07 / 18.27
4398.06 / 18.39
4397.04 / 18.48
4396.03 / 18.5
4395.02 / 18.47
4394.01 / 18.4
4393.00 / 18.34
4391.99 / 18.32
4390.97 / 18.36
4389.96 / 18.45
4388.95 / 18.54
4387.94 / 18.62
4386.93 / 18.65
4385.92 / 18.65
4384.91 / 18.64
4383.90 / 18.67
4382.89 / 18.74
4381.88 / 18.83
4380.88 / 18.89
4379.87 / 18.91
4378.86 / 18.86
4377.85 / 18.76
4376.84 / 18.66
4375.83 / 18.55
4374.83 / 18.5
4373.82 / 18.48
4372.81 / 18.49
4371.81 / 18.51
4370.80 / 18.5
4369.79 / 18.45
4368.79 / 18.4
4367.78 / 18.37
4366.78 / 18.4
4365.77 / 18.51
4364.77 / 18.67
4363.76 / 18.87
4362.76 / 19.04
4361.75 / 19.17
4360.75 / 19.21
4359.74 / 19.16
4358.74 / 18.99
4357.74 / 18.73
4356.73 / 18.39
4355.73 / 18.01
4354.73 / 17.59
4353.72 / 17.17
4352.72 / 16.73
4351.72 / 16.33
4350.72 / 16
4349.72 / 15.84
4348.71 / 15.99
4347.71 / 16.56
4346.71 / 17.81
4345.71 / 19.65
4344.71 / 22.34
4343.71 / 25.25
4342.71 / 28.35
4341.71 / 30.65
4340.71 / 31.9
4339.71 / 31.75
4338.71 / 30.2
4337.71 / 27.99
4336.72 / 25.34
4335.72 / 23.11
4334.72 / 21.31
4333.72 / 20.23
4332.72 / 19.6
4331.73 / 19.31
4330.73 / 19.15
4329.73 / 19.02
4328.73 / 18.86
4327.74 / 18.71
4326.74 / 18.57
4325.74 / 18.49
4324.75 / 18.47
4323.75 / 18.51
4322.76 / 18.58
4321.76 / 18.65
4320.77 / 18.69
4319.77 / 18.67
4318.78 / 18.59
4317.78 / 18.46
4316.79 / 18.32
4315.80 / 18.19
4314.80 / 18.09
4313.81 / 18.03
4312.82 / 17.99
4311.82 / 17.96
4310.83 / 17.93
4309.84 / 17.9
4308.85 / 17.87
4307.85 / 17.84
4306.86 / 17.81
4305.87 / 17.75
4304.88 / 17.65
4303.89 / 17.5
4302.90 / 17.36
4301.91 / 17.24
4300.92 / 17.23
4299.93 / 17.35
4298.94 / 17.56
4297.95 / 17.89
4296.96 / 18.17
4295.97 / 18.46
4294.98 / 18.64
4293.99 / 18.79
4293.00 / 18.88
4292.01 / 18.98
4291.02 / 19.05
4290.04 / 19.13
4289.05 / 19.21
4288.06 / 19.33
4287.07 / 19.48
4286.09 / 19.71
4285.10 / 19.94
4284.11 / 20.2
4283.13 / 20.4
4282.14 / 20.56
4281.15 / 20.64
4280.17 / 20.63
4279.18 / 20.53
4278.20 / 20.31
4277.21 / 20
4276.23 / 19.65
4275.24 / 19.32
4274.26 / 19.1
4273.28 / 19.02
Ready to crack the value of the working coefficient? 18.6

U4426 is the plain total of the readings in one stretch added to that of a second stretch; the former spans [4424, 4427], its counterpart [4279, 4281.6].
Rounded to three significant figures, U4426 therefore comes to 114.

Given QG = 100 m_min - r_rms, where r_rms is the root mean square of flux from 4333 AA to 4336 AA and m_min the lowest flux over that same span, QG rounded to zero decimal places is 2001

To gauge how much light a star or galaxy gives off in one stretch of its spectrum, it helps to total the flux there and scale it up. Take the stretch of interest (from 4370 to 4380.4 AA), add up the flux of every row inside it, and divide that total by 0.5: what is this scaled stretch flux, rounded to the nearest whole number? 372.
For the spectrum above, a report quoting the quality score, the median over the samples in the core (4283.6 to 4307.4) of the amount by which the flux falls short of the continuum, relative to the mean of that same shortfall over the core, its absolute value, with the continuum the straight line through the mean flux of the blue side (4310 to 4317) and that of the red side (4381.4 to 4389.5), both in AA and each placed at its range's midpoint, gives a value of 1.14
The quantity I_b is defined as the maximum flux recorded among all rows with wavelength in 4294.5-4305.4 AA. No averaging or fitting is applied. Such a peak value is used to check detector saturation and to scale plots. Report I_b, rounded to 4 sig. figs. 18.64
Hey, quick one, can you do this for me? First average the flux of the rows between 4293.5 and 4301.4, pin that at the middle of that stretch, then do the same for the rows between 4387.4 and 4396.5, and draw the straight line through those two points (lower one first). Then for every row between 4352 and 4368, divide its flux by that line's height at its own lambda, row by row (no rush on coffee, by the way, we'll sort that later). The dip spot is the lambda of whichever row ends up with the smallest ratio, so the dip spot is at 4352.72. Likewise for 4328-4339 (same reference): 4328.73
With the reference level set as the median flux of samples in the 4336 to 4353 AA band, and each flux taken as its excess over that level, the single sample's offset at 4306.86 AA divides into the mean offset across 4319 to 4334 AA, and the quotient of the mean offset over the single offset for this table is 0.76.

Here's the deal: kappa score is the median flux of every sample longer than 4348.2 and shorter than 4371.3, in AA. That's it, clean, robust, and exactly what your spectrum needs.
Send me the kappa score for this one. 18.4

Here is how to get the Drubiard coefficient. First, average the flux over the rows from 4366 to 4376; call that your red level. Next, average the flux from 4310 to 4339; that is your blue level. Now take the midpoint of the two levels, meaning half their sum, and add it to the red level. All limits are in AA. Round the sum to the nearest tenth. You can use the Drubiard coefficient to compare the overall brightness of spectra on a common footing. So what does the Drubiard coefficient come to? 37.6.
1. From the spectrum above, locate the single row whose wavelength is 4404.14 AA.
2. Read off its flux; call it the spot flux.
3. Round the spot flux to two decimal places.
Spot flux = 17.68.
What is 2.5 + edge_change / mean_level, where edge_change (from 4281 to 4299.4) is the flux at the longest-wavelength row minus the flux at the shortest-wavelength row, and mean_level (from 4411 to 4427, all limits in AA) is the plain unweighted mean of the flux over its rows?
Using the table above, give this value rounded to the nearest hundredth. 2.33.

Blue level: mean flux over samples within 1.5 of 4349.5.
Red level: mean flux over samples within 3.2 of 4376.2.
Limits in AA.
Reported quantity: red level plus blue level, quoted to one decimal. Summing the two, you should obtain 34.6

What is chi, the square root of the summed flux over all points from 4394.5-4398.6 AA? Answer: 8.59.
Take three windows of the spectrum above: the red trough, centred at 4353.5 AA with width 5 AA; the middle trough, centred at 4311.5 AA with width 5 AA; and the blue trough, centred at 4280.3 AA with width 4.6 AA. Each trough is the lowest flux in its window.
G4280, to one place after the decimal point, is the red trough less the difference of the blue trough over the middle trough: 13.9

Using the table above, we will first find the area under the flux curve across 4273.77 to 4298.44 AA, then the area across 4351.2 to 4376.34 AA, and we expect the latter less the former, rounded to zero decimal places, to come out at -19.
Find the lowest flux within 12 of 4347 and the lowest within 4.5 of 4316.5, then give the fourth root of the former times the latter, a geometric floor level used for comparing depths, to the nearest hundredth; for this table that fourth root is 4.11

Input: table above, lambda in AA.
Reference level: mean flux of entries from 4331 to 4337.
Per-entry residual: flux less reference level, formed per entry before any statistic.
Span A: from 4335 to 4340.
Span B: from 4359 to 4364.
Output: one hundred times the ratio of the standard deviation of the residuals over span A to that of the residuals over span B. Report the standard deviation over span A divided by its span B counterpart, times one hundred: 2539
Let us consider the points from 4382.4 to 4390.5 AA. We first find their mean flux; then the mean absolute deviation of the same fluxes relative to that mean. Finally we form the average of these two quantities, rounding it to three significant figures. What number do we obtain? 9.34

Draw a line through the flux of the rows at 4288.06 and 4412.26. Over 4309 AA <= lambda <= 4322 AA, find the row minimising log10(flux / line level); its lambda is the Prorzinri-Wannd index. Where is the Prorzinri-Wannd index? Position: 4309.84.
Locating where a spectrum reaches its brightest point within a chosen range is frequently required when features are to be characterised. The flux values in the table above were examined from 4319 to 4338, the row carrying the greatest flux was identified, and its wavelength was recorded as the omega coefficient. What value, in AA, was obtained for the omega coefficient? 4337.71 AA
